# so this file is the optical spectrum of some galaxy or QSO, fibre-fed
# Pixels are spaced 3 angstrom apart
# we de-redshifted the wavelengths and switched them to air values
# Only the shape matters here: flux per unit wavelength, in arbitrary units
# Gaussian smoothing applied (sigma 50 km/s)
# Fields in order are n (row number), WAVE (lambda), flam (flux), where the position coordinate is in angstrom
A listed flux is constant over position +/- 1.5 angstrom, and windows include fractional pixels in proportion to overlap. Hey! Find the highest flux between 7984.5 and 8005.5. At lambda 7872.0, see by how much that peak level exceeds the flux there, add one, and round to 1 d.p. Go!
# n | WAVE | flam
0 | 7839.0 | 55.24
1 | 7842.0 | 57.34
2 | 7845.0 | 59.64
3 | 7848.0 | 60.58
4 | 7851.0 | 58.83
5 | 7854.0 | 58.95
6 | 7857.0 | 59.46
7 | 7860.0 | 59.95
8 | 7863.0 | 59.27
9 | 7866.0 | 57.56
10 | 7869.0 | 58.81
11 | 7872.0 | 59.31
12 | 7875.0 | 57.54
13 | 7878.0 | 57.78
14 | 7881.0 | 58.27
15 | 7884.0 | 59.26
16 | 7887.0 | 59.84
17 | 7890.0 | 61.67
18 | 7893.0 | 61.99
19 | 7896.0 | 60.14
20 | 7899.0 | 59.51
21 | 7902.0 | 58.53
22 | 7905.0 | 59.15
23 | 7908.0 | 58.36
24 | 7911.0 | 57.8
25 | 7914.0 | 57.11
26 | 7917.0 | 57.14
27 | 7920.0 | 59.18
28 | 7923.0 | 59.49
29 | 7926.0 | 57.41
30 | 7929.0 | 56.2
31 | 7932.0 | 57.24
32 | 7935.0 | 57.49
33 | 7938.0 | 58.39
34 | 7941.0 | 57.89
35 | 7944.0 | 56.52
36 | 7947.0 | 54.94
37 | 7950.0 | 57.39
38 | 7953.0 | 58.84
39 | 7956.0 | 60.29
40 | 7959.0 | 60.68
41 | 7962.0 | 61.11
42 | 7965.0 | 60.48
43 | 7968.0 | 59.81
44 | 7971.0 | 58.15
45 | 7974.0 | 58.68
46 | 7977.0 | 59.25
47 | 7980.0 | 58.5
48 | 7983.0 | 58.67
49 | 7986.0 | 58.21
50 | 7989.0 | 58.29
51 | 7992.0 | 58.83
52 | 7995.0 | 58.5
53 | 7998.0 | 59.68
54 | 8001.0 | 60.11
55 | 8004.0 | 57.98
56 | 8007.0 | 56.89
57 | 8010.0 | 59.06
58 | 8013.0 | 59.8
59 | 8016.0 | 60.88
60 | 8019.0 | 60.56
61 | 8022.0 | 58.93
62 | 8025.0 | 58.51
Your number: 1.8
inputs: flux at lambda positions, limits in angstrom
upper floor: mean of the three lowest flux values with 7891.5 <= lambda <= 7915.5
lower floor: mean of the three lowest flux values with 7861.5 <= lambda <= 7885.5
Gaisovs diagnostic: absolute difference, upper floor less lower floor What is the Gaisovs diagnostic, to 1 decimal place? 0.1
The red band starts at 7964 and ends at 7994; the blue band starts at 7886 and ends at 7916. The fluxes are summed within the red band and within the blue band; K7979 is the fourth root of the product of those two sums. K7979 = 24.32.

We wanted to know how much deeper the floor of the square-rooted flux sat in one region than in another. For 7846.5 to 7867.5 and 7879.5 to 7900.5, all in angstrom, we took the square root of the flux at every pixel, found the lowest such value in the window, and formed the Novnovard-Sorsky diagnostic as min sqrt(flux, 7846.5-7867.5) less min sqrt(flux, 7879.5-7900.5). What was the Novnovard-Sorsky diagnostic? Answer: -0.05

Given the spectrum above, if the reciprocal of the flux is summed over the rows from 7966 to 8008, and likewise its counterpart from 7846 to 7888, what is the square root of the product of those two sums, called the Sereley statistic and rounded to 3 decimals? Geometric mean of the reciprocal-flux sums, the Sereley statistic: 0.238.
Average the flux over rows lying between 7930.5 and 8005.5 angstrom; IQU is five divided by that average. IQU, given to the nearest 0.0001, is 0.0853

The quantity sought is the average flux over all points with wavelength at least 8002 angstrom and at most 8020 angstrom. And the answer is 59.2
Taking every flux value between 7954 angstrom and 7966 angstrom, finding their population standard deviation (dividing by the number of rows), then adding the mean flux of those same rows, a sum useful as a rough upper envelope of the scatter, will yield 60.9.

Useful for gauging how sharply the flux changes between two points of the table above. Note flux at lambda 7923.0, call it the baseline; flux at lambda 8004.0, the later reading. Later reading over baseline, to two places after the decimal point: 0.97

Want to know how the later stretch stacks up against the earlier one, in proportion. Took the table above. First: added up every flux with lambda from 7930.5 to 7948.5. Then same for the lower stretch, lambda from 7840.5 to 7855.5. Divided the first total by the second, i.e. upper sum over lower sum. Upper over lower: 1.2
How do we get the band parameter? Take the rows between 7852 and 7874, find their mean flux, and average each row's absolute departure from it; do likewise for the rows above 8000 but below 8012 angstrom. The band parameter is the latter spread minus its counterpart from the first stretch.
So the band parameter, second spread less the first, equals 0.6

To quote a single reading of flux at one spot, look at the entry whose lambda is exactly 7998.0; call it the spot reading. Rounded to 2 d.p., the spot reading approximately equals 59.68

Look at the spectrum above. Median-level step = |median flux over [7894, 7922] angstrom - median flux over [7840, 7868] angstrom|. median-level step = 0.74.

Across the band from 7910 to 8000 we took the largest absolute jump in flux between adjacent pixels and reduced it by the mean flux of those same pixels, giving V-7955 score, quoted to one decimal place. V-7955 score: -56.0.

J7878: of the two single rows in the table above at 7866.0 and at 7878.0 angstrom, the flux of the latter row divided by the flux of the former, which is 1.00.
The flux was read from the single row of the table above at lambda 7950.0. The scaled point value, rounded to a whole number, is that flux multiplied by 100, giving 5739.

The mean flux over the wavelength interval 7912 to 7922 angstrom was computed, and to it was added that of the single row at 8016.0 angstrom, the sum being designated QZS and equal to 119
